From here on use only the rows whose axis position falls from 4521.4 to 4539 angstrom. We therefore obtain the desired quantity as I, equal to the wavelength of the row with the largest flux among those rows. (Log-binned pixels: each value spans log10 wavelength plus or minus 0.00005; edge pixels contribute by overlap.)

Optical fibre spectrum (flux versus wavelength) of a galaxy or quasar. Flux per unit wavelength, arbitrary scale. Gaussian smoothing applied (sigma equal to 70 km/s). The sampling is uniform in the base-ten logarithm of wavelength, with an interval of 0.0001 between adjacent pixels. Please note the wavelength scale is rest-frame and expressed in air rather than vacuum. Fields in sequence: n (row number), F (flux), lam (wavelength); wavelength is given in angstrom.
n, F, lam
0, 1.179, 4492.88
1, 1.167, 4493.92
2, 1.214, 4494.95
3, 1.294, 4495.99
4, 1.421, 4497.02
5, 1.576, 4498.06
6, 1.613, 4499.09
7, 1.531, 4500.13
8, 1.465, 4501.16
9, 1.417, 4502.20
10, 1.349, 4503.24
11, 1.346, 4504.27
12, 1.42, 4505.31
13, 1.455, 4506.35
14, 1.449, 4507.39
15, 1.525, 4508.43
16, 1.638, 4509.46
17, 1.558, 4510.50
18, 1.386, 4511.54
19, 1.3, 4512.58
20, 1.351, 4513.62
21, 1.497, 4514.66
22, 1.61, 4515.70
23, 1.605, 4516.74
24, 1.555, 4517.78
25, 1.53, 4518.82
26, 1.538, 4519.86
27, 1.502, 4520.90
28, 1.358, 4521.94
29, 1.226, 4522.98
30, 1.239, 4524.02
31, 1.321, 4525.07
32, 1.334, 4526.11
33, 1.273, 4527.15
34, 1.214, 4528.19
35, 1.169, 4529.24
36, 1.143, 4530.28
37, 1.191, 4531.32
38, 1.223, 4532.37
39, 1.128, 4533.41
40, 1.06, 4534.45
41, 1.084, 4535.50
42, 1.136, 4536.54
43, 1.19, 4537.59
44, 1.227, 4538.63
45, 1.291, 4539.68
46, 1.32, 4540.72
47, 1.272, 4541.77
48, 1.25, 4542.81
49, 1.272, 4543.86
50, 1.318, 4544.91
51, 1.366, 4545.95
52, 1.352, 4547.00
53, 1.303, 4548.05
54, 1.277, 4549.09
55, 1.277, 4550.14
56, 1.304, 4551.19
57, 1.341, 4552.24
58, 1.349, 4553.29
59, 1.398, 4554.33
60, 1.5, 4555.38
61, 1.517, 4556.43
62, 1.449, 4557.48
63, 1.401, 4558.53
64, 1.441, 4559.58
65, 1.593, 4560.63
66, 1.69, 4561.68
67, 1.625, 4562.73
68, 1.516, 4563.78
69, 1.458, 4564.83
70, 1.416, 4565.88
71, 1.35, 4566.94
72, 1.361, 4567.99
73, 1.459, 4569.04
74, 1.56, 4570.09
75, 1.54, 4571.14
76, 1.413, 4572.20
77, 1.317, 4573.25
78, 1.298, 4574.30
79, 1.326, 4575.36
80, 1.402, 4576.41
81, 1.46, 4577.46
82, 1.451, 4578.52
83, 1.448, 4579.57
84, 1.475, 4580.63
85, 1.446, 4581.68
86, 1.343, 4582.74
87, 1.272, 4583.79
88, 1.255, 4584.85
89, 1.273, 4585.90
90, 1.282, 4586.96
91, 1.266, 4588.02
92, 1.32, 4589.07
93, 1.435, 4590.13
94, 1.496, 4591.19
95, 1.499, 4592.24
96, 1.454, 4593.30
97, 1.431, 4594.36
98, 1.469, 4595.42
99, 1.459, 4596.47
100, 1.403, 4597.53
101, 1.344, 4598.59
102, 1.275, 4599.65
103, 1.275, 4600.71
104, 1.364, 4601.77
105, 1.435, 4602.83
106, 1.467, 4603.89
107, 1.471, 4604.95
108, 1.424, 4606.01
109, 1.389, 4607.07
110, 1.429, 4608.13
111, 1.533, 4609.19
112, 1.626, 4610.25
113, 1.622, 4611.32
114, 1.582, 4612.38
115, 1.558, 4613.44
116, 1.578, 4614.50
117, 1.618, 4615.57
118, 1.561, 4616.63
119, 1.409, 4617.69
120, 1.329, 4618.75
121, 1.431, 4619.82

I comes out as 4521.94 angstrom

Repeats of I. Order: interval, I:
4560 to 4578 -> 4561.68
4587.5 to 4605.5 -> 4592.24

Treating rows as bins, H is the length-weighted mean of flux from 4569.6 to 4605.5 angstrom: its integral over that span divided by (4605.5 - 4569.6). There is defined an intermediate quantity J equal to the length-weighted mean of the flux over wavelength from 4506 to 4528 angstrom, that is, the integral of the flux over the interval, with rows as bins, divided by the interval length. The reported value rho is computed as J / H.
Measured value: 1.03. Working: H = 1.39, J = 1.44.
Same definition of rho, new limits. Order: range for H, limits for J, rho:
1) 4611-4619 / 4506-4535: 0.89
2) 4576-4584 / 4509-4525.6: 1.02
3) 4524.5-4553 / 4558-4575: 1.17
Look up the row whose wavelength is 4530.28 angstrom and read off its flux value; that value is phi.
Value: 1.143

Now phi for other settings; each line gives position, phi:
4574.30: 1.298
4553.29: 1.349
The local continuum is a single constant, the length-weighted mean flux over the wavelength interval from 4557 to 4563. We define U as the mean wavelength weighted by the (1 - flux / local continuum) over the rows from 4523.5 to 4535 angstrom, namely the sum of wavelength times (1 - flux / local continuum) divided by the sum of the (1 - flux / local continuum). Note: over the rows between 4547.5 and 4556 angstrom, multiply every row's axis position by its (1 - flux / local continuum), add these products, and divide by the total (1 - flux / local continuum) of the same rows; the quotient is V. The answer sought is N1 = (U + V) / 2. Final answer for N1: 4540.4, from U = 4529.9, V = 4550.9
